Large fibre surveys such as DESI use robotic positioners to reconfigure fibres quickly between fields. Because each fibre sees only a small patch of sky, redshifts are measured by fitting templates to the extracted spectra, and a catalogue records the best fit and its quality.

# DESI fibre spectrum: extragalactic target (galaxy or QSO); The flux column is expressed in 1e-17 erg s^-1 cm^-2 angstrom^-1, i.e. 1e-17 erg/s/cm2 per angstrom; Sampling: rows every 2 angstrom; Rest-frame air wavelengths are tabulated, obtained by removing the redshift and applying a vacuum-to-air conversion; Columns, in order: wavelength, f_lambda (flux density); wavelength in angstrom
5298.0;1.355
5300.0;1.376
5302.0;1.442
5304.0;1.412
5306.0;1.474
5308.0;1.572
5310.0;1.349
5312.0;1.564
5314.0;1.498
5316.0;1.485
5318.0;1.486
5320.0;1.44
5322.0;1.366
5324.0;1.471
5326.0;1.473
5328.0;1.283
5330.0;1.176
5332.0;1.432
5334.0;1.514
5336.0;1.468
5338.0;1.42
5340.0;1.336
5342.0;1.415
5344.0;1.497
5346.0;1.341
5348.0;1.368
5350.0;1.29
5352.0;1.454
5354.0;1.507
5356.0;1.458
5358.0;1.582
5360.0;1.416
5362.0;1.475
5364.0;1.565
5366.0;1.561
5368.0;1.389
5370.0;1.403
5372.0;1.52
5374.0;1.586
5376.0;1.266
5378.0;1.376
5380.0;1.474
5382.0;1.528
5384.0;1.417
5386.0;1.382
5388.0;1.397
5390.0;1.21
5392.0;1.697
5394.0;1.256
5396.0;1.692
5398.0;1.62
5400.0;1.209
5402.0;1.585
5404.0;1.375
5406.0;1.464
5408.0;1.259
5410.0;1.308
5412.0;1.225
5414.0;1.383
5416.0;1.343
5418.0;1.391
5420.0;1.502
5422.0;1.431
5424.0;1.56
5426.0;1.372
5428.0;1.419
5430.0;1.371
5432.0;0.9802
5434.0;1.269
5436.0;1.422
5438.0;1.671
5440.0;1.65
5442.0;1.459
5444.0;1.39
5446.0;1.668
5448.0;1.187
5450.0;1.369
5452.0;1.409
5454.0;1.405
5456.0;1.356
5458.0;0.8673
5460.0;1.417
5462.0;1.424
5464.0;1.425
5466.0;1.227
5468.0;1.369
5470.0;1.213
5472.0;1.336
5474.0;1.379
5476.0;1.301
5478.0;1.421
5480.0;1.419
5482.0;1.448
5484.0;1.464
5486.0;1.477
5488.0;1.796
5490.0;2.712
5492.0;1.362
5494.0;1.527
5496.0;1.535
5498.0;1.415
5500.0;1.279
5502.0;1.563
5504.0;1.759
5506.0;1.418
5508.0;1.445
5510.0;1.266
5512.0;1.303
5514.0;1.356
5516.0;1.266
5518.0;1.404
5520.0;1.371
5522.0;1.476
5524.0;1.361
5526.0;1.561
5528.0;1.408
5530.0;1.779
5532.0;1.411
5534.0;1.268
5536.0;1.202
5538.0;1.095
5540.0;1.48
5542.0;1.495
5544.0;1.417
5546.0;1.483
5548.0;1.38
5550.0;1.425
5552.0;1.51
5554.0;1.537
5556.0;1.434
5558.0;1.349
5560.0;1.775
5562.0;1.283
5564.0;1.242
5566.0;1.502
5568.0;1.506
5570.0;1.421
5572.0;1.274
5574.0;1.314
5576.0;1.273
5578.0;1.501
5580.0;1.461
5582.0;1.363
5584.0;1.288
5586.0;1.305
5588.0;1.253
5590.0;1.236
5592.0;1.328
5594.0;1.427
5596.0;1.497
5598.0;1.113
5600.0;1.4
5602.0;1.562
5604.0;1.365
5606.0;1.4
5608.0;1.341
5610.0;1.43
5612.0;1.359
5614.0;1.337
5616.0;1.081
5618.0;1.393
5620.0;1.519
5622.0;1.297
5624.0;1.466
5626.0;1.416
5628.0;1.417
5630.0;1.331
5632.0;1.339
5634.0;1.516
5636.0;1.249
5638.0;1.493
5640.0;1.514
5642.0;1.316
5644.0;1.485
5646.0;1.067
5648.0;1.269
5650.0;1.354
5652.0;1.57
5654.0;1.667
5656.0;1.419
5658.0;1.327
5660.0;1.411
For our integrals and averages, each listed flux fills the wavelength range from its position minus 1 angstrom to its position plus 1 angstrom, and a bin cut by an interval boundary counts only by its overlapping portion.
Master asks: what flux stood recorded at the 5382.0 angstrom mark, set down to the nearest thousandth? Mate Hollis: 1.528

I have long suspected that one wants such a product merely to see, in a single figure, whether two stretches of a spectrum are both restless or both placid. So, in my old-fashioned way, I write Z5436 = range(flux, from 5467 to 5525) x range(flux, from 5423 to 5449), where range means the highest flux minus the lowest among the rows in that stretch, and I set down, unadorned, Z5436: 1.04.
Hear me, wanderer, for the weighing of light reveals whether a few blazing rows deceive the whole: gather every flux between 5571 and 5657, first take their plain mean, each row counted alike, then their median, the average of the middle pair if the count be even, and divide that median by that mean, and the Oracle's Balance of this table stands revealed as 0.99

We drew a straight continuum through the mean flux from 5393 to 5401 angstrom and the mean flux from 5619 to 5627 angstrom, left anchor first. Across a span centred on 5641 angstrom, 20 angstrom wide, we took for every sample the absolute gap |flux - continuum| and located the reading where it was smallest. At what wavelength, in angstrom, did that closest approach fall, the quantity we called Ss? 5644.0 angstrom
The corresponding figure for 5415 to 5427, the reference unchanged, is 5422.0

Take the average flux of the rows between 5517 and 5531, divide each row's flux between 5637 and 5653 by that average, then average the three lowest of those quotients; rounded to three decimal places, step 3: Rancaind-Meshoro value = 0.823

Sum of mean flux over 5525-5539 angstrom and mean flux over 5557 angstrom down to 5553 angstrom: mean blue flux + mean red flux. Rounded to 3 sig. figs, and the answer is 2.87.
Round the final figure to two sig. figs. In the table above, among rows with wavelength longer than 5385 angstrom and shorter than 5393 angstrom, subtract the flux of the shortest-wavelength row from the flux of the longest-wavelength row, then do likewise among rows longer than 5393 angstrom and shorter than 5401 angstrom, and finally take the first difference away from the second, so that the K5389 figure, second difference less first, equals -0.36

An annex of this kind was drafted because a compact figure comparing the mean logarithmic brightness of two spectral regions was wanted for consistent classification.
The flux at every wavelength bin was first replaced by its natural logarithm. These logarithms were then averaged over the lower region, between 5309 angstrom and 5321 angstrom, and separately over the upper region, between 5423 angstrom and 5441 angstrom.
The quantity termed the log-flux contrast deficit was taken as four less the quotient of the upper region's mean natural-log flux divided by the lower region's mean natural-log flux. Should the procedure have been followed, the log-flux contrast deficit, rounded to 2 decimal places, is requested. 3.13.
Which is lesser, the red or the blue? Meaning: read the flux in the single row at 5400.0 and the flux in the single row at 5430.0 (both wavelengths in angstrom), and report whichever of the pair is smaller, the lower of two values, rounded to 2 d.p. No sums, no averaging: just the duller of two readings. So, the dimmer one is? 1.21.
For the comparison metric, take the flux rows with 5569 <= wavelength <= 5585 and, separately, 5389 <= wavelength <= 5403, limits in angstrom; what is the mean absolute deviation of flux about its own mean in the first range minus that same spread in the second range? -0.13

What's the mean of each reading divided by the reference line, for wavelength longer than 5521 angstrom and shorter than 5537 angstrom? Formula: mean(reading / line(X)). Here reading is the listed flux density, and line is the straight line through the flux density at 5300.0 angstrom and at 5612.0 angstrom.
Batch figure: 1.05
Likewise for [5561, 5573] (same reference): 1.01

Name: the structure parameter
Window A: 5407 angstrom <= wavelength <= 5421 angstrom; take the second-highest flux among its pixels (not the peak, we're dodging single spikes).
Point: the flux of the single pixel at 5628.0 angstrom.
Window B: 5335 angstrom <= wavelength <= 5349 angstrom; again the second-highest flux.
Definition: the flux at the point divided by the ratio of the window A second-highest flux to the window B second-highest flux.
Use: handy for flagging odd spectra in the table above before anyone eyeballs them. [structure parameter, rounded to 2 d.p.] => 1.50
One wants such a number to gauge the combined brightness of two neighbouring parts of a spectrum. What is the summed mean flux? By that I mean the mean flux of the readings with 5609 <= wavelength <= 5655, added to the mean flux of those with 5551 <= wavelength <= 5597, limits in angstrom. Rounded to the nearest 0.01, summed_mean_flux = 2.78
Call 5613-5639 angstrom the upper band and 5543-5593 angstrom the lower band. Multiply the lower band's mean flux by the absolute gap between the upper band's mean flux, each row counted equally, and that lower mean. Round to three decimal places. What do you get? 0.029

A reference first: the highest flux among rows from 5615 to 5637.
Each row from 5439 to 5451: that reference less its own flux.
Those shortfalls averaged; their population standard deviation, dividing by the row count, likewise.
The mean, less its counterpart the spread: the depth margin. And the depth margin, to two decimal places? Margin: -0.10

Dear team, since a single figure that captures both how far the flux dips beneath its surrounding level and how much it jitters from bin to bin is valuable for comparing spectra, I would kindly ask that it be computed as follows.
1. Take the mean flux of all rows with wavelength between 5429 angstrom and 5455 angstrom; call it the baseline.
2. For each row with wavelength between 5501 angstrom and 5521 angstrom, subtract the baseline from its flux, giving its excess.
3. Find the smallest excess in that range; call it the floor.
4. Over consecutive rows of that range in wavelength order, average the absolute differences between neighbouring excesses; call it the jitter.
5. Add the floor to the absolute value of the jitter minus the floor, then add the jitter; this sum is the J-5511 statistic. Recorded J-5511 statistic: 0.24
